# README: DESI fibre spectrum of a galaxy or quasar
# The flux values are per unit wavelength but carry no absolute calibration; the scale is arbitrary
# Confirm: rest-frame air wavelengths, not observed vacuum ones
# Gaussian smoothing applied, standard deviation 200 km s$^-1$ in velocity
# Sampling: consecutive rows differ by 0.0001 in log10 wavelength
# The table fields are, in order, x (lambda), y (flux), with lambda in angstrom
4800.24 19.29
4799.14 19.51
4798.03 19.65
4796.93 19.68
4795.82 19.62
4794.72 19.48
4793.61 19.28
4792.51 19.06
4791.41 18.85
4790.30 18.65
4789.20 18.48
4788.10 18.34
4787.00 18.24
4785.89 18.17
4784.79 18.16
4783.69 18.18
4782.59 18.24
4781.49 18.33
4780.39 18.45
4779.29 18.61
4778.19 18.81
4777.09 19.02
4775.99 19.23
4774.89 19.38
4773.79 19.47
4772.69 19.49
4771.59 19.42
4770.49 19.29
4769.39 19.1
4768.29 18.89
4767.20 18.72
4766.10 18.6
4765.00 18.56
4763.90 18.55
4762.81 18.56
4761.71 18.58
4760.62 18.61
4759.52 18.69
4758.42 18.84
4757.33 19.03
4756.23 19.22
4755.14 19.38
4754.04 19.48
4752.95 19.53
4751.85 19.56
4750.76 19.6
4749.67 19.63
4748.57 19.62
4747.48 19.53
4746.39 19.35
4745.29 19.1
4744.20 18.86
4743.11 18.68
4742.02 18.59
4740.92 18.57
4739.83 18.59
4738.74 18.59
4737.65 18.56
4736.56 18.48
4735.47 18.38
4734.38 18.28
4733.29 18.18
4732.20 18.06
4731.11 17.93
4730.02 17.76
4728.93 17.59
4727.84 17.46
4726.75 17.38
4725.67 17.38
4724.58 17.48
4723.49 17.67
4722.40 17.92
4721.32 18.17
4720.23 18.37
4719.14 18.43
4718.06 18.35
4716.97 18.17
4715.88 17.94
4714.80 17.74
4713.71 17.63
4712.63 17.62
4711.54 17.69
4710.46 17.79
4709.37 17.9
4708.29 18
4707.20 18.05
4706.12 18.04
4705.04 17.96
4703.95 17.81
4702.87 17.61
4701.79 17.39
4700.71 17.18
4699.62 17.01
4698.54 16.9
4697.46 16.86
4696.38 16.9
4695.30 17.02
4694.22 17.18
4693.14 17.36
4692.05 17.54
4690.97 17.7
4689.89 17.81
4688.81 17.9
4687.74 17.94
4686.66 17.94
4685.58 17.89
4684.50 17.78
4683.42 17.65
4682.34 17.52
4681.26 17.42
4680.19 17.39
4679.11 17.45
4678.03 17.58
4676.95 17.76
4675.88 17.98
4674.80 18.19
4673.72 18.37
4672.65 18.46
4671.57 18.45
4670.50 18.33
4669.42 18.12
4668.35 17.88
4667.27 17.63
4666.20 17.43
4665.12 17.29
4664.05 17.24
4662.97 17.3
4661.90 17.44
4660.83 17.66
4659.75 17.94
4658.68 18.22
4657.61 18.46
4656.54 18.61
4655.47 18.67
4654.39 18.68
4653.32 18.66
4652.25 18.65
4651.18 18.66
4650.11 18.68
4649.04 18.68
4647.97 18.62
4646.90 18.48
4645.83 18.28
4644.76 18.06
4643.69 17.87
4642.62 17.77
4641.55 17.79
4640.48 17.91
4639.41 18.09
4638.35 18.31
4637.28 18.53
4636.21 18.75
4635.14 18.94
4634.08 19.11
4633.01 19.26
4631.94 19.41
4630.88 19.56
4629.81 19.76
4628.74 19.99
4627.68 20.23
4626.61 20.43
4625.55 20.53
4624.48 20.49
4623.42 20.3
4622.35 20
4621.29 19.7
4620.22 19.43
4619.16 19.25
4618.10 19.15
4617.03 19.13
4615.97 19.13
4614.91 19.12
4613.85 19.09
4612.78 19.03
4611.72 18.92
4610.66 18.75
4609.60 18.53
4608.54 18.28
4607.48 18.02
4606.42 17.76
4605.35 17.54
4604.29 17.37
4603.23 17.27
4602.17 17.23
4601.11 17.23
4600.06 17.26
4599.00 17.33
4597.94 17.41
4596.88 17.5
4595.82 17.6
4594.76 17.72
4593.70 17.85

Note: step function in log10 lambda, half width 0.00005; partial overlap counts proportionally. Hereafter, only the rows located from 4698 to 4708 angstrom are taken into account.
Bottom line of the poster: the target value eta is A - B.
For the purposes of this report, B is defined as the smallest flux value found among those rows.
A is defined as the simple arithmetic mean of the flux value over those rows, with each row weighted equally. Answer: 0.65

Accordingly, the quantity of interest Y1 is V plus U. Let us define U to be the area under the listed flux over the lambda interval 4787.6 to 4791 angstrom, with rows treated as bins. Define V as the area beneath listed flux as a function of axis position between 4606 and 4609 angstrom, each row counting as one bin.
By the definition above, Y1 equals 117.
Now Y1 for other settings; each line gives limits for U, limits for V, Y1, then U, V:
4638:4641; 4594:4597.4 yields 114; 54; 60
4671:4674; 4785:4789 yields 128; 55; 73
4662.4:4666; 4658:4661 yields 116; 62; 54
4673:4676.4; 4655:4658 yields 118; 62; 56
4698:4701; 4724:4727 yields 103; 51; 52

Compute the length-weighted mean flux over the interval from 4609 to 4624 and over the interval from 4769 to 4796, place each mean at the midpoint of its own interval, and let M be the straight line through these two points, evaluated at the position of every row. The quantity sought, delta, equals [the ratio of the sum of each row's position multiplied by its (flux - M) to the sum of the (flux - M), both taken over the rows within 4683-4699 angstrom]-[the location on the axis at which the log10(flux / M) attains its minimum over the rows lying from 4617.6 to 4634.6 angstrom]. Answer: 57.9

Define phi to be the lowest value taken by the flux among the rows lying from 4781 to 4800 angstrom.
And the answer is 18.16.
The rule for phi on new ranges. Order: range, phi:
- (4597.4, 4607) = 17.23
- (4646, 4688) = 17.24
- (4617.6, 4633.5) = 19.15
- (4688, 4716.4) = 16.86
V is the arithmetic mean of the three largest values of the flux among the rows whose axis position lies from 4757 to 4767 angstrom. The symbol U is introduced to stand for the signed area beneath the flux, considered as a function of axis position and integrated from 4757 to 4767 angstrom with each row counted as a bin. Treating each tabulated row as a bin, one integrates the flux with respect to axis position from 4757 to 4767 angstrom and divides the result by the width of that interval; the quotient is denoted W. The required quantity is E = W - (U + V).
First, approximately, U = 187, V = 18.9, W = 18.7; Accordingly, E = -187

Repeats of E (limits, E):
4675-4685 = -177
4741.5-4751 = -183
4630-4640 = -190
